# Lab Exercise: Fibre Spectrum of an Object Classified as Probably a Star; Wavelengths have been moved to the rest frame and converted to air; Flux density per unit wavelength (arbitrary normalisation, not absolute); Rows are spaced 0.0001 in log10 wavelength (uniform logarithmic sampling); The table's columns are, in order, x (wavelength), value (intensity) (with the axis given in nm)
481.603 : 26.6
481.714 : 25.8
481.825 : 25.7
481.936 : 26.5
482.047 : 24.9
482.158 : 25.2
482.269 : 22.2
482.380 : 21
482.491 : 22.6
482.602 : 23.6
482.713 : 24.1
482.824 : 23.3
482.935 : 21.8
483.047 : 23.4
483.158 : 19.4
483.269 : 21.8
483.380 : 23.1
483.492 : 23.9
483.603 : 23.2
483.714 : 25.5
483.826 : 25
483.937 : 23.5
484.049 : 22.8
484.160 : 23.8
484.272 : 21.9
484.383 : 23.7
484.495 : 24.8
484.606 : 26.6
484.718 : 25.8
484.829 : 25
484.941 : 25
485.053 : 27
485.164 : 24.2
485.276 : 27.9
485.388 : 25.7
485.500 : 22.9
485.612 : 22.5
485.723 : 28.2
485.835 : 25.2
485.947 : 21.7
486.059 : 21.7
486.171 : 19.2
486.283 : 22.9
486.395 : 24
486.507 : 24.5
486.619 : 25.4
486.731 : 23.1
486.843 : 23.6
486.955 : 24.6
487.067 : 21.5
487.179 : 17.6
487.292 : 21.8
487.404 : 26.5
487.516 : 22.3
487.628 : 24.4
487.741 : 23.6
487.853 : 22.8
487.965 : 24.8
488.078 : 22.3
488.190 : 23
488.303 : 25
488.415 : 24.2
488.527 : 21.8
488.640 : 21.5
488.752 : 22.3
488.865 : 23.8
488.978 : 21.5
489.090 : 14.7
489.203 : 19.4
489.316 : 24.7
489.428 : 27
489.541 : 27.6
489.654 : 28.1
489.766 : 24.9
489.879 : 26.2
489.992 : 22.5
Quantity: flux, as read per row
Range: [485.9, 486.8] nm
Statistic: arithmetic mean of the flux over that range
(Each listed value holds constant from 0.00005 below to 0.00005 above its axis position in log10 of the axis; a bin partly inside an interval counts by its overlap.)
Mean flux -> 22.8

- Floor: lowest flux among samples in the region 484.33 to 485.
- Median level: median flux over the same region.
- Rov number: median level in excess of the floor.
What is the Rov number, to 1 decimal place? 1.3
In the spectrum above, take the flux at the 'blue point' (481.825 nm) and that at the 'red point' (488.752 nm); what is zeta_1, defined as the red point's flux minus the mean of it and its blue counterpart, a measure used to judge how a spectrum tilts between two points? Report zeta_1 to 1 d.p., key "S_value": -1.7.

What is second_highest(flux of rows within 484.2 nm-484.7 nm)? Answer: 24.8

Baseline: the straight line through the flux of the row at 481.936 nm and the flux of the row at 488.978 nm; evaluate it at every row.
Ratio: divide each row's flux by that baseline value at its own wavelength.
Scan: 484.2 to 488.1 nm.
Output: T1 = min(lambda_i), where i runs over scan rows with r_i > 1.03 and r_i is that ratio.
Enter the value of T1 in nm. 484.606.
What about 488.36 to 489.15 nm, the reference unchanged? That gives 488.415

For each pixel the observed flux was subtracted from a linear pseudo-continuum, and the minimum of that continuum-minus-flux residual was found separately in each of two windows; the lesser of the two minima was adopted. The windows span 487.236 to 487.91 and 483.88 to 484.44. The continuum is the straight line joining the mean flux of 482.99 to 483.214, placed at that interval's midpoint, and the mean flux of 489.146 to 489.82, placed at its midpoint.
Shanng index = -2.5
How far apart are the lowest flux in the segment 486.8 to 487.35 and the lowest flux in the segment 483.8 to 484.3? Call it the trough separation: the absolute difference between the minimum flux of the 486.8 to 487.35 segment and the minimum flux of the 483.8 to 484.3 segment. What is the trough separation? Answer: 4.3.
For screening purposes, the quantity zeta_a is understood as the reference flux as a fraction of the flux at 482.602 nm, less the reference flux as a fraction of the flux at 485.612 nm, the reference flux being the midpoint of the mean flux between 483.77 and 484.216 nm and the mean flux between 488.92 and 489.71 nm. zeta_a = -0.05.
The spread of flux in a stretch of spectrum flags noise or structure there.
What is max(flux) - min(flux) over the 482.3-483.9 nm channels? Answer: 6.1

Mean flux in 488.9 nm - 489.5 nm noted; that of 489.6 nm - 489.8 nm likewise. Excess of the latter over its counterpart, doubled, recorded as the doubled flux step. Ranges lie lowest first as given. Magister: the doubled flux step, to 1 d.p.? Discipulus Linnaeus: 10.1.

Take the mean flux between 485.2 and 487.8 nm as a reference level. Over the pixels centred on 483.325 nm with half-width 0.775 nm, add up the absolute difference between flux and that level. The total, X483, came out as 14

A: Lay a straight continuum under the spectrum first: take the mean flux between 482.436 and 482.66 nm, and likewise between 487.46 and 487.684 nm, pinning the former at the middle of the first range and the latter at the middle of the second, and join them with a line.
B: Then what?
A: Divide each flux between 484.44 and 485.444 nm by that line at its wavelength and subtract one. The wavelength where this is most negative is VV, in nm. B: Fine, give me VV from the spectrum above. 485.164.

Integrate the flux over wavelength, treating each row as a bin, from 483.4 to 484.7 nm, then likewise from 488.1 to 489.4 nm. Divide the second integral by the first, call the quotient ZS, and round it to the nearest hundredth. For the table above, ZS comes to 0.92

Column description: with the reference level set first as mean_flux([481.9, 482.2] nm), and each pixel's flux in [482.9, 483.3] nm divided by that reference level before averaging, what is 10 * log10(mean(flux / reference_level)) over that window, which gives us -0.73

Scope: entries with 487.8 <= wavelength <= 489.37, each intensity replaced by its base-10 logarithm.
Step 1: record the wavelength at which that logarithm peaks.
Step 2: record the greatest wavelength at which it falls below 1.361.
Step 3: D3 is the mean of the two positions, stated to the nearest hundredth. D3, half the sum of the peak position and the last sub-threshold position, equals 488.75 nm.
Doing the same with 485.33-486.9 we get 486.00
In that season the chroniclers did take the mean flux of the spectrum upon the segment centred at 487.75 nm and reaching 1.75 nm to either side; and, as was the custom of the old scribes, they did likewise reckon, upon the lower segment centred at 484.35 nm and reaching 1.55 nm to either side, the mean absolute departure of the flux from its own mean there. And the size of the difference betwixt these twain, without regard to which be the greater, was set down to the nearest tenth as 21.2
